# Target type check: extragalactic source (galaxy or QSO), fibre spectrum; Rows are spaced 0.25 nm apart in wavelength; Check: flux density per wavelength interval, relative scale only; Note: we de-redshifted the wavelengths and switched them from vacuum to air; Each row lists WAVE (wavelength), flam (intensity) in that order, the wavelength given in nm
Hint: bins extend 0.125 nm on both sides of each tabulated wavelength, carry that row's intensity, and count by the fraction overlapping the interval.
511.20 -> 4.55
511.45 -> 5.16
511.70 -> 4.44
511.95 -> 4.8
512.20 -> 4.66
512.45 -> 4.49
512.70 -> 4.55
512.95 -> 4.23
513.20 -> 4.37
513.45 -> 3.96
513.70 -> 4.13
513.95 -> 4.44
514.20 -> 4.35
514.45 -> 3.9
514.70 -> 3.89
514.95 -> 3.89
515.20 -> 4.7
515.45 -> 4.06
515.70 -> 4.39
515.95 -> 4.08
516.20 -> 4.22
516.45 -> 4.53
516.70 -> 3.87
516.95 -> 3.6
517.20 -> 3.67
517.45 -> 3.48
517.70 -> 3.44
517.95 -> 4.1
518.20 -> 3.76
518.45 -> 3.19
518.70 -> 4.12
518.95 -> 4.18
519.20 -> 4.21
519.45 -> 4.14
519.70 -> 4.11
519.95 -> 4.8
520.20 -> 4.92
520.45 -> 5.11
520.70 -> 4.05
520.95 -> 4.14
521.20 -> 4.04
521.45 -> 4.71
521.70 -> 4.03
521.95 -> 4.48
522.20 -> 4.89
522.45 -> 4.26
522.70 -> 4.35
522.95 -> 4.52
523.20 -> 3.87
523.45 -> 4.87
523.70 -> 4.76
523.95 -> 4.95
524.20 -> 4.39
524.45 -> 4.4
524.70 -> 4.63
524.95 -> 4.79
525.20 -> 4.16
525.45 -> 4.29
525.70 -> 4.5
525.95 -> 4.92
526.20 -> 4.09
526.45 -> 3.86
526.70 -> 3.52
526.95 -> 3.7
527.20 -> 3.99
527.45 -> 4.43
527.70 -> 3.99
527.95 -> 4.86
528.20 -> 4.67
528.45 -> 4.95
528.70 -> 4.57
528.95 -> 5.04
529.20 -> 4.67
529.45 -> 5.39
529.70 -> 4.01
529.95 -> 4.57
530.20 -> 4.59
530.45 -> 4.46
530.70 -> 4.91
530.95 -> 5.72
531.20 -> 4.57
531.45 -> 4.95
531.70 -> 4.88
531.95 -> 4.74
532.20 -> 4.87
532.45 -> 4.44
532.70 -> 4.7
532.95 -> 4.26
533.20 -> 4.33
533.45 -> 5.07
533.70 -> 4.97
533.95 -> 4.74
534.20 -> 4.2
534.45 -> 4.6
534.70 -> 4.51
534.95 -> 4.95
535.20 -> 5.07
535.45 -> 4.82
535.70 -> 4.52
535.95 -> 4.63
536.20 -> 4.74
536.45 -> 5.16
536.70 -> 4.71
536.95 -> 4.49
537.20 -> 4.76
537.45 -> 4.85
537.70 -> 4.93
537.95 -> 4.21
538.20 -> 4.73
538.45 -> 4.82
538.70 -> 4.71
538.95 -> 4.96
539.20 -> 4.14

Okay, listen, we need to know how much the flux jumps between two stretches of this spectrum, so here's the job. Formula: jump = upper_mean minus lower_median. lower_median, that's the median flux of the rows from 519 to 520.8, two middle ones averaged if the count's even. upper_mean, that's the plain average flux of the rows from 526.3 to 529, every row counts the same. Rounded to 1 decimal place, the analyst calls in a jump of 0.1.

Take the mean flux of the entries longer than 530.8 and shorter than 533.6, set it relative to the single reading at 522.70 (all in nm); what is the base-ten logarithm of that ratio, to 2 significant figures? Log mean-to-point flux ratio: 0.041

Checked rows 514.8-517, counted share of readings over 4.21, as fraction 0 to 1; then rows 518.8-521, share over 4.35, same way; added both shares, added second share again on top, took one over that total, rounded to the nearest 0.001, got 0.900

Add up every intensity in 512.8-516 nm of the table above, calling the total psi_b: 54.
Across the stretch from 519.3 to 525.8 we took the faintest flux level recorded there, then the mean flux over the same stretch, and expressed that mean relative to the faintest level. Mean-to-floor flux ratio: 1.15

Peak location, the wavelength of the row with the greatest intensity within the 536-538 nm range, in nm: 536.45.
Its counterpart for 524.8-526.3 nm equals 525.95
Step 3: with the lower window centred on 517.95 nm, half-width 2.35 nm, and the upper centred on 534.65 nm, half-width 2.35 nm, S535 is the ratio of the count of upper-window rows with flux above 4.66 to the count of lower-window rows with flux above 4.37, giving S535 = 2.50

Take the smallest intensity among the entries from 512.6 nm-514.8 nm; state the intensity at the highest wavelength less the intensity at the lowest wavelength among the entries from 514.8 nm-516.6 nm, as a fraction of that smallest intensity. 0.16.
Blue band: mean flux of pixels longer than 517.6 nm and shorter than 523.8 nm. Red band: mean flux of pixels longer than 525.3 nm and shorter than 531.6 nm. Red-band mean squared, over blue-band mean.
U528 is 4.8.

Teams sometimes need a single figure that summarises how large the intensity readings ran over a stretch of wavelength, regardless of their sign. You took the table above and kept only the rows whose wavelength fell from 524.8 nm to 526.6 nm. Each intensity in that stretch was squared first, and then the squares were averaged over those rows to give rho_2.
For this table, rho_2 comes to 19.2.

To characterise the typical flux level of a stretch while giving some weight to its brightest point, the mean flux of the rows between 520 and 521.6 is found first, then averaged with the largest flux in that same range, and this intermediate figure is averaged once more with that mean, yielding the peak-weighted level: 4.65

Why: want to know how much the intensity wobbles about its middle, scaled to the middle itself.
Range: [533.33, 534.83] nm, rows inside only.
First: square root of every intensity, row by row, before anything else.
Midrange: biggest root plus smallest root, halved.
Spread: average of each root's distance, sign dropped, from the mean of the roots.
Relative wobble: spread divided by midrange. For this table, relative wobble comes 0.026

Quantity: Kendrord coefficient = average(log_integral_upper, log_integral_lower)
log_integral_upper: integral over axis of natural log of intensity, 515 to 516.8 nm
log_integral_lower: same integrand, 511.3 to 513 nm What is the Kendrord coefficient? 2.60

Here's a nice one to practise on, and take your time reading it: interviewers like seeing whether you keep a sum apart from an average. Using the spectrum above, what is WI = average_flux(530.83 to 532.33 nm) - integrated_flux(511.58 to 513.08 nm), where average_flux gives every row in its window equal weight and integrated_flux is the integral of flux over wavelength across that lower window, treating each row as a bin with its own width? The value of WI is -1.84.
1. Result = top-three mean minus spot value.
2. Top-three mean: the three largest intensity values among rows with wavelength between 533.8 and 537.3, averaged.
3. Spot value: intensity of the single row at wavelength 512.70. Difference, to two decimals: 0.51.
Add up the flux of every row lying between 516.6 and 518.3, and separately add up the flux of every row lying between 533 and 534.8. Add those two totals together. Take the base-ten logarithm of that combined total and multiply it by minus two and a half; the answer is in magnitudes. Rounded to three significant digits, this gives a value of -4.41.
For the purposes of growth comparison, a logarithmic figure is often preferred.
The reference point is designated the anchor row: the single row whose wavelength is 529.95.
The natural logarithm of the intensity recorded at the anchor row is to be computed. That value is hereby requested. 1.52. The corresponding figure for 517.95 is 1.41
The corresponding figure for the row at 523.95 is 1.60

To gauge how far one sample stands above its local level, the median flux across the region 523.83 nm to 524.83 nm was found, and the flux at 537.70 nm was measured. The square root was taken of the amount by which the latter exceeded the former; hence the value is 0.6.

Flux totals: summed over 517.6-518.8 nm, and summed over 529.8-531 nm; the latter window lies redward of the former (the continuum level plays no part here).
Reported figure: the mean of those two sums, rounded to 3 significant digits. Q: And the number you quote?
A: 21.4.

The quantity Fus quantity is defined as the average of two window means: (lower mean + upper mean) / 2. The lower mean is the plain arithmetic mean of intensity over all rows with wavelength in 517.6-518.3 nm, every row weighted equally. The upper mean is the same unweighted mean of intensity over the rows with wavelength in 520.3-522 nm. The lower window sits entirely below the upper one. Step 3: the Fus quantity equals 4.07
